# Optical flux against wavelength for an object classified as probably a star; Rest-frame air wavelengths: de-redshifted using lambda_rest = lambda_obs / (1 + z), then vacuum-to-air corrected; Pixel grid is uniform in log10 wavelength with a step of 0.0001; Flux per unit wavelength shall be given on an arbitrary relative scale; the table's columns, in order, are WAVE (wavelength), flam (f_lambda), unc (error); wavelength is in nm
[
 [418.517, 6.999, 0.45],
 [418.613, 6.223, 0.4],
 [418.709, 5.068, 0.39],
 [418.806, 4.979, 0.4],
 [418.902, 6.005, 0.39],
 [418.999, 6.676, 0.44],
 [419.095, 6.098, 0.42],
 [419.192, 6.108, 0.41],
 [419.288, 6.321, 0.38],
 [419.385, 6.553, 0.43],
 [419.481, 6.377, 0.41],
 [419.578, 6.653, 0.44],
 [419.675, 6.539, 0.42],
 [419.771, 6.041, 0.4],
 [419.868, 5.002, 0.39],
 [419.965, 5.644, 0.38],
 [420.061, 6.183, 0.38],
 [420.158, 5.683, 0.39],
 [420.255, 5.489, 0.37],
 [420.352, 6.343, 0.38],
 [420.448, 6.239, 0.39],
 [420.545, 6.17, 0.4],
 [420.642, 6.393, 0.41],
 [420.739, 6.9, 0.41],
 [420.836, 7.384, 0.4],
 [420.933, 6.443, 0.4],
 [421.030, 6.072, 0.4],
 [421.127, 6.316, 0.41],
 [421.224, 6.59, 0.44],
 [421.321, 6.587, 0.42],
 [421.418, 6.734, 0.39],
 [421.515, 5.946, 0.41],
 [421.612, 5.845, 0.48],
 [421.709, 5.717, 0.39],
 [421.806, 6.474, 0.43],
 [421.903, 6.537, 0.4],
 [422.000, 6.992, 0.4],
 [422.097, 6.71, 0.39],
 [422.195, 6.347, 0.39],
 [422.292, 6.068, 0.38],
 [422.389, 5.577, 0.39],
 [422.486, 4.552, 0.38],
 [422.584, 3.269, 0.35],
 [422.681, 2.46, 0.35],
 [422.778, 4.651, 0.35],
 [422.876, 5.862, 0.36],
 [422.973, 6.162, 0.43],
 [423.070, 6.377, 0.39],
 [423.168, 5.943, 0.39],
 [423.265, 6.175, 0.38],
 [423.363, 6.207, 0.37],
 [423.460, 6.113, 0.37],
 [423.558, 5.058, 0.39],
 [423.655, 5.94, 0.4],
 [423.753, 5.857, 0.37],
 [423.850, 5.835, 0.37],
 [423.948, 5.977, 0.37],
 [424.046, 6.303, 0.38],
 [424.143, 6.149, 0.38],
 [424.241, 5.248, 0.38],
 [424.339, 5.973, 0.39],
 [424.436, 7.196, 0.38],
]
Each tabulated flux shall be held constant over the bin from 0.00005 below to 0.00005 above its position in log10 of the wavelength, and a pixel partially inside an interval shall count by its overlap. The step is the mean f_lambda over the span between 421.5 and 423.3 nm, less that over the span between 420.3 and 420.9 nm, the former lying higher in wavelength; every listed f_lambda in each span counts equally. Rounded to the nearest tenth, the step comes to -0.9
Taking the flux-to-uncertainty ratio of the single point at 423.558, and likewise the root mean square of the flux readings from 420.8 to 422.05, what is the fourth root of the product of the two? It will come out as 3.02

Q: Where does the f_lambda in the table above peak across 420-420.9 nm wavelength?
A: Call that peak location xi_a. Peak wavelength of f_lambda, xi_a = 420.836 nm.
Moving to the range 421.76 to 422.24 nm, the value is 422.000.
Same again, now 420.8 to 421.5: 420.836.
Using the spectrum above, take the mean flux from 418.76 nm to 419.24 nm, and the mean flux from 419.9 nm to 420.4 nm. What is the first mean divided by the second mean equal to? 1.02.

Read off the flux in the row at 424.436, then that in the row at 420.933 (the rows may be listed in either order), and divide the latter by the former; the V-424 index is 0.90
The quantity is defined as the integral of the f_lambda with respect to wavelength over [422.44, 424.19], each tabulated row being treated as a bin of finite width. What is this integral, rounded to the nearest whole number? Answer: 10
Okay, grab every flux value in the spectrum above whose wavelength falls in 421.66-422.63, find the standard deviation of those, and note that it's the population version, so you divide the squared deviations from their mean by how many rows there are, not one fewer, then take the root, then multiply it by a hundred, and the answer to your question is 108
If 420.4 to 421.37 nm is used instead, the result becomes 37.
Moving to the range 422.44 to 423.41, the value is 131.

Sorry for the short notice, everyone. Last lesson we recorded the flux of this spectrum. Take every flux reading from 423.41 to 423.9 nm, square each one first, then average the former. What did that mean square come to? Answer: 33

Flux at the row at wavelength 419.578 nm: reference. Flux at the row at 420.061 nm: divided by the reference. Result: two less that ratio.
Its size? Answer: 1.1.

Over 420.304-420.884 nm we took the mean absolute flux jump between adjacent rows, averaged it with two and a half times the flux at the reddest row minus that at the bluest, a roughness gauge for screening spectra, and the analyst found 1.4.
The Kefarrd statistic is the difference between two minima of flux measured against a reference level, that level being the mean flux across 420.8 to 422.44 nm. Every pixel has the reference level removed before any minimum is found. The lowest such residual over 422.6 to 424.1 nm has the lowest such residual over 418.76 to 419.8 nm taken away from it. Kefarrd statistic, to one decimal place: -2.5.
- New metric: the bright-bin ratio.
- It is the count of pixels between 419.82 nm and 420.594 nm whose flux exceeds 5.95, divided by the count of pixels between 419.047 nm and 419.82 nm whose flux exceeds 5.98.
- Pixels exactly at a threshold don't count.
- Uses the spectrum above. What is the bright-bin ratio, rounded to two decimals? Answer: 0.50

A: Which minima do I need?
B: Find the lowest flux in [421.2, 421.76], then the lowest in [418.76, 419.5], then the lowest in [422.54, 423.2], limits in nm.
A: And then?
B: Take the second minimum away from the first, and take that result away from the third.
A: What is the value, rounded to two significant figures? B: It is 1.7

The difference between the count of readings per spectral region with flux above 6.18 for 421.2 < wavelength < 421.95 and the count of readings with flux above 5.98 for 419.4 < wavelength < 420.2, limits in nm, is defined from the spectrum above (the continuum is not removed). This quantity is 0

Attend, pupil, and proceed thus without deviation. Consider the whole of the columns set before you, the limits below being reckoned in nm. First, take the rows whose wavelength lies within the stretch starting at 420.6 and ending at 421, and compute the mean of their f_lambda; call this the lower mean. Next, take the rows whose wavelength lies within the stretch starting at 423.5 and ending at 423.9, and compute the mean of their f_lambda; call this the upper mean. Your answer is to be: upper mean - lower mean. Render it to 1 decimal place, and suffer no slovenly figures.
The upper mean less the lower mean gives -1.1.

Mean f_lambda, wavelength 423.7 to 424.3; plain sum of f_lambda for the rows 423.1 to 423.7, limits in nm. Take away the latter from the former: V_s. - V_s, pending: -29.5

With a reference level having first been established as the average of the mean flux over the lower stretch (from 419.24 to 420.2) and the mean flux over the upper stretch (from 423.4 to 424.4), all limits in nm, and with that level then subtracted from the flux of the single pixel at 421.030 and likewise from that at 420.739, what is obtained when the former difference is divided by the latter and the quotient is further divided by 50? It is 0.002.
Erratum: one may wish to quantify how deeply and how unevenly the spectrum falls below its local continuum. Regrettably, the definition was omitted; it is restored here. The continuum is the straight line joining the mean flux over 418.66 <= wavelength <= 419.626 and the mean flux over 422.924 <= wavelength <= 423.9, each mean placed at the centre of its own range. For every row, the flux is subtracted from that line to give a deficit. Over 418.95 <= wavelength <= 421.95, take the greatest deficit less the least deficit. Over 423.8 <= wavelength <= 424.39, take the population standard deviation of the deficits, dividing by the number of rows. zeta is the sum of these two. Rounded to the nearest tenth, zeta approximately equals 2.7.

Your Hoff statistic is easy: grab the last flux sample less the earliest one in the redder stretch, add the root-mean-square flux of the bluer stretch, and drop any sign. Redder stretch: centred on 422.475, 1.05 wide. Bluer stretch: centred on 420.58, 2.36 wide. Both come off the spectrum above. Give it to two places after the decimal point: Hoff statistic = 5.41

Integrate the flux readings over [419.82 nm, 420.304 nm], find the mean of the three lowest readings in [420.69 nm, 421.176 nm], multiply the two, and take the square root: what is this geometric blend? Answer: 4.12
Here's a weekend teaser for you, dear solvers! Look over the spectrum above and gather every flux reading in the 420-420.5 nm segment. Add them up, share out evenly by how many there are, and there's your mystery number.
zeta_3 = 5.99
